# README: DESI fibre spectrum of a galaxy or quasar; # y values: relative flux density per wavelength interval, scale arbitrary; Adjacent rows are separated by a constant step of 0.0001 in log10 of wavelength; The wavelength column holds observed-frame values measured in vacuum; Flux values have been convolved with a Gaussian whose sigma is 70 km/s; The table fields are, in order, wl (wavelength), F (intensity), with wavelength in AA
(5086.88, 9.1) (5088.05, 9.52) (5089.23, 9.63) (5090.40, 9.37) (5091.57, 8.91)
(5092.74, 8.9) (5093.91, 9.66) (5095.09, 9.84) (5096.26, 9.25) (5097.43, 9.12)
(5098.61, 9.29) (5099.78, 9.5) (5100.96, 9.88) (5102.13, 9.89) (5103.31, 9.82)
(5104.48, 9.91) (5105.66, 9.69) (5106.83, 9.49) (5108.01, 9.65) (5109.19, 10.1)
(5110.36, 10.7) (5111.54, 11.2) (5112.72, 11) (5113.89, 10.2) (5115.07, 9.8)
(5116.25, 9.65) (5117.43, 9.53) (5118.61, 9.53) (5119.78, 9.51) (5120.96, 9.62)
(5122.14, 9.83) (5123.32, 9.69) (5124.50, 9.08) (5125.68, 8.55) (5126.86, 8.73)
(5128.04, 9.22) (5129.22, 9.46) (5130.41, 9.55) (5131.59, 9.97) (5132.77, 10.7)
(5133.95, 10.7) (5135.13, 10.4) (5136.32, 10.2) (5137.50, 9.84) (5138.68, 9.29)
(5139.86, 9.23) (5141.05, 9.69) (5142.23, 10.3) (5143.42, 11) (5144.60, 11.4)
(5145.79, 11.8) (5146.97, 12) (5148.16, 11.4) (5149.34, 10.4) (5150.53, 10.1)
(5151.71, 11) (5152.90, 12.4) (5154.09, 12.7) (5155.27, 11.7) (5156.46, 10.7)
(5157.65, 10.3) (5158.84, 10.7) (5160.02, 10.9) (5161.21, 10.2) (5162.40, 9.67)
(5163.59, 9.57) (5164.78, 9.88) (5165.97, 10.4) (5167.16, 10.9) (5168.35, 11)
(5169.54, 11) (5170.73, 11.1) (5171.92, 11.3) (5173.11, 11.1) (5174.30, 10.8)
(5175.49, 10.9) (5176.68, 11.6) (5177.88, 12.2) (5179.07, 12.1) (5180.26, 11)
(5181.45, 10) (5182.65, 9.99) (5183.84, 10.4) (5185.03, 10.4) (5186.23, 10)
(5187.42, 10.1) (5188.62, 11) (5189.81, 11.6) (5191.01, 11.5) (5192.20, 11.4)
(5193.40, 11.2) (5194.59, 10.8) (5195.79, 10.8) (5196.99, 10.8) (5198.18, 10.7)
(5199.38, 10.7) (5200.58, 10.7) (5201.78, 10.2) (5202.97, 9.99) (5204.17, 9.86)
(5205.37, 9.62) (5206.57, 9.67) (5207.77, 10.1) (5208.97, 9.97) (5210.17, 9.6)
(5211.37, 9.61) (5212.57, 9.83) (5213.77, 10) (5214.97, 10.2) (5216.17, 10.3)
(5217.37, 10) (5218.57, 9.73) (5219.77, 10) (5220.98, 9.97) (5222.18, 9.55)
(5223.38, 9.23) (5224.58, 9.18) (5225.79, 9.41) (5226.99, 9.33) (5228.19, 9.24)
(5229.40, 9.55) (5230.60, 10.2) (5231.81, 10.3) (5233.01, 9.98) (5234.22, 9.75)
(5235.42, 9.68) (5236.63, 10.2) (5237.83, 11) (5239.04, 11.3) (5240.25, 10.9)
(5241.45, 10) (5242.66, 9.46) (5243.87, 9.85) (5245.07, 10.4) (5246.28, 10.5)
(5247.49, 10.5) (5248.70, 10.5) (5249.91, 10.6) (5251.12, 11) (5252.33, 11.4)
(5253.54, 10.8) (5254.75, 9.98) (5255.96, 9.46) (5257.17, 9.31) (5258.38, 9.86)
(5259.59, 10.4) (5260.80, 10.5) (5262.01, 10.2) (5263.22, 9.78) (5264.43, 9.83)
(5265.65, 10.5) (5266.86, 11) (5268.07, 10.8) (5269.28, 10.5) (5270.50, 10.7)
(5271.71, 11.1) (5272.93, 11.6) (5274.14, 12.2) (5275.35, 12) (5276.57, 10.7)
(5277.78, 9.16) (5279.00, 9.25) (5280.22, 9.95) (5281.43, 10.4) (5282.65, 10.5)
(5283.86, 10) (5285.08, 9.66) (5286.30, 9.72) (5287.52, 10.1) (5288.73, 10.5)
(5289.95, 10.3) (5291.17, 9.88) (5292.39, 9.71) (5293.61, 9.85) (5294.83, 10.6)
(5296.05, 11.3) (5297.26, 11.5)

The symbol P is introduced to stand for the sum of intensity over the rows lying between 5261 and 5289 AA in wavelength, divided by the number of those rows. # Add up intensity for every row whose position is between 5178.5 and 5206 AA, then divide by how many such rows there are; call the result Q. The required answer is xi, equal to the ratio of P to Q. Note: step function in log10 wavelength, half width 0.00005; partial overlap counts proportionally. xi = 0.98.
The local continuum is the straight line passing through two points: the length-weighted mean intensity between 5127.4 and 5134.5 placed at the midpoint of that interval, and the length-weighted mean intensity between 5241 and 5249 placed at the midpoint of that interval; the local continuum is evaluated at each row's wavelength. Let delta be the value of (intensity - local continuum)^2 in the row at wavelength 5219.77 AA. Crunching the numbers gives 0.01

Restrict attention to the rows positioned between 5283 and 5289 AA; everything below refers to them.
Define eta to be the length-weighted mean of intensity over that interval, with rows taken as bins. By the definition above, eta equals 10.0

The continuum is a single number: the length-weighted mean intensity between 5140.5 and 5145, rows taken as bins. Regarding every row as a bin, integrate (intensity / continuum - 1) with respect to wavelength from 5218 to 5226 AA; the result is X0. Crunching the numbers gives -0.75 AA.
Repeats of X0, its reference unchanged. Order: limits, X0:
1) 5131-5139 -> -0.30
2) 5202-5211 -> -0.63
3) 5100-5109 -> -0.69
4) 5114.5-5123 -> -0.75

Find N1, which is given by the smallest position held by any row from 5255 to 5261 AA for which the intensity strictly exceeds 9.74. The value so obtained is 5258.38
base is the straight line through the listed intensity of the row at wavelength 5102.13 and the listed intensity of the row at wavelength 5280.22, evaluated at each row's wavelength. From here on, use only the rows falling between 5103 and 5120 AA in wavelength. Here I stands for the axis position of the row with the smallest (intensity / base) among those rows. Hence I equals 5106.83 AA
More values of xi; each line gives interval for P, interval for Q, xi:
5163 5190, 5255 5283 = 1.04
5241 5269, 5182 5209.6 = 0.98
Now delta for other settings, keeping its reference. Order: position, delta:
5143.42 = 1.11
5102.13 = 0.00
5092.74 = 0.88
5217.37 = 0.01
